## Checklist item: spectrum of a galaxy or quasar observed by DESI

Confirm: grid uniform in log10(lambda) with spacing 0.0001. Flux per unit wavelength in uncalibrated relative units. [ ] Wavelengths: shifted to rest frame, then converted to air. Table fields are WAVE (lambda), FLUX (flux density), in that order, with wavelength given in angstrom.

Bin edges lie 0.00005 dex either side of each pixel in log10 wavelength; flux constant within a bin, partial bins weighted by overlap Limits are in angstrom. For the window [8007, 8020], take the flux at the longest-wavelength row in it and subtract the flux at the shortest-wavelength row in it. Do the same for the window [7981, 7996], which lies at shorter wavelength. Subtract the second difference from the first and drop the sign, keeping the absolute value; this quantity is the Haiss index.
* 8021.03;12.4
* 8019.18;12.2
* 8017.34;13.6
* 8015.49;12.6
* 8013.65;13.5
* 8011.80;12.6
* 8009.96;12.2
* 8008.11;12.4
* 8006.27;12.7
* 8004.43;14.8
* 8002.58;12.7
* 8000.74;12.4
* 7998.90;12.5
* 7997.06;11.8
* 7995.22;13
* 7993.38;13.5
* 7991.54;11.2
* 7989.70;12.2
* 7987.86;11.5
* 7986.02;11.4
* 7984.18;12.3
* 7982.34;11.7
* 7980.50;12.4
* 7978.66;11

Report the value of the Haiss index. 1.5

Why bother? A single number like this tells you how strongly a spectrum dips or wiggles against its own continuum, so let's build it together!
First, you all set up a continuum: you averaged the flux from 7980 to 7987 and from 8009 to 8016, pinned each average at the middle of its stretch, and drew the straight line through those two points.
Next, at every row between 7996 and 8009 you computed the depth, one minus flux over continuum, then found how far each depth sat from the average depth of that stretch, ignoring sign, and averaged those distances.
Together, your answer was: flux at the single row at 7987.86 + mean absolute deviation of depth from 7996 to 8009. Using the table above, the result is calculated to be 11.5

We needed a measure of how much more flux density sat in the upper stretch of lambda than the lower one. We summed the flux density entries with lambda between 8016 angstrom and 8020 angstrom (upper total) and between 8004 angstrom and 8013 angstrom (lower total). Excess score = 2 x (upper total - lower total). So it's -78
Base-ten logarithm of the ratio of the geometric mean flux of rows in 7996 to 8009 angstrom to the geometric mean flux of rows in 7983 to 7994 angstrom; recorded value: 0.026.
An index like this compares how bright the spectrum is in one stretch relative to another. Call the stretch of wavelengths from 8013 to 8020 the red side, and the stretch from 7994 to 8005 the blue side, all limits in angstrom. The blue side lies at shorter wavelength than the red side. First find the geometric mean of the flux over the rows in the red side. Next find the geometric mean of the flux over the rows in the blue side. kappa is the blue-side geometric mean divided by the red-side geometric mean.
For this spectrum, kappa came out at 0.99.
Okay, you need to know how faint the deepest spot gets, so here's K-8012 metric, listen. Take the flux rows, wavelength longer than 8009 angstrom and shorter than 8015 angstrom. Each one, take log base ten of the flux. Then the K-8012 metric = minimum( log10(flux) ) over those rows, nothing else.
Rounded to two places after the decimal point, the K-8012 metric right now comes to 1.09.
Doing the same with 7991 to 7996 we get 1.05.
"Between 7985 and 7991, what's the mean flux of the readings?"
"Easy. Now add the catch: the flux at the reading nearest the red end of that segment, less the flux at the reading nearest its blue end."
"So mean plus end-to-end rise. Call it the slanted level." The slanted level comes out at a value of 12.5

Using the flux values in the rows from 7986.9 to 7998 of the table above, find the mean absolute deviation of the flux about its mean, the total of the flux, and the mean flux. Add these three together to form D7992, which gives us 86.1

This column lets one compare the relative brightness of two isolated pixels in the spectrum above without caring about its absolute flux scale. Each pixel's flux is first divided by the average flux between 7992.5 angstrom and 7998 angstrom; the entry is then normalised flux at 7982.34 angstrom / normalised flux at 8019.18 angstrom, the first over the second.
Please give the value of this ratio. 0.96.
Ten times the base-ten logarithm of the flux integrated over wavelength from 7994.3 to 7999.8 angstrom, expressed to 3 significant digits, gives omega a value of 18.4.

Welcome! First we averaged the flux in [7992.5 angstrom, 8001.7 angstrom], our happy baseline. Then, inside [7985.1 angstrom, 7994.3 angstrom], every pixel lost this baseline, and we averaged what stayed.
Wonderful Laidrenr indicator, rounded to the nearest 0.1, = -0.7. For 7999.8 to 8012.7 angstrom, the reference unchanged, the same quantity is 0.2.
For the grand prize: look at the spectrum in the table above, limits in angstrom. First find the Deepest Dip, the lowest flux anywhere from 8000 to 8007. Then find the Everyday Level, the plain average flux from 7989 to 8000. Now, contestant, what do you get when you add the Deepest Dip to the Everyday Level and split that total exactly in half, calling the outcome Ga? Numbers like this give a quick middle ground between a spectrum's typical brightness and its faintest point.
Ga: 12.4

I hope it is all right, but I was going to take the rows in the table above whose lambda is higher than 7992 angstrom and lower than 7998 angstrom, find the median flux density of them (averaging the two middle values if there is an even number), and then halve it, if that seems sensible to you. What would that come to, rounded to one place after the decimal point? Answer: 6.5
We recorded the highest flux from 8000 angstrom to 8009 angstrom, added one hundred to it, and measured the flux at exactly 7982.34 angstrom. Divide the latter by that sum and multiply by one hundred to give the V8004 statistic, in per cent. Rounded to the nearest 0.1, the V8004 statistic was 10.2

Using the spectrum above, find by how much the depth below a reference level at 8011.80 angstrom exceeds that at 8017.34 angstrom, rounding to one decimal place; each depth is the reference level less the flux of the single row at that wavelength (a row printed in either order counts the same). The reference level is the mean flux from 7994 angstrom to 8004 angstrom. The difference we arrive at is 1.0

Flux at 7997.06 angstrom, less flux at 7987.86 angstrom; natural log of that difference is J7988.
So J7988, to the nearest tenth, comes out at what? -1.2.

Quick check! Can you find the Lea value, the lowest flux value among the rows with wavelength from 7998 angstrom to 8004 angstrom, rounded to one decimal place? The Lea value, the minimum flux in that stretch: 12.4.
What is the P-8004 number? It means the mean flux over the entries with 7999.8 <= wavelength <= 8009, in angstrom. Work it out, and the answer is 13.0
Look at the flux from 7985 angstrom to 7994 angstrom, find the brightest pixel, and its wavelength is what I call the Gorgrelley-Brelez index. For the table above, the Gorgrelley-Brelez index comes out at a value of 7993.38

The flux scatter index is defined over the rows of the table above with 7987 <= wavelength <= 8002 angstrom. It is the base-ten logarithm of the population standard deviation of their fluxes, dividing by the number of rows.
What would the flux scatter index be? -0.15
